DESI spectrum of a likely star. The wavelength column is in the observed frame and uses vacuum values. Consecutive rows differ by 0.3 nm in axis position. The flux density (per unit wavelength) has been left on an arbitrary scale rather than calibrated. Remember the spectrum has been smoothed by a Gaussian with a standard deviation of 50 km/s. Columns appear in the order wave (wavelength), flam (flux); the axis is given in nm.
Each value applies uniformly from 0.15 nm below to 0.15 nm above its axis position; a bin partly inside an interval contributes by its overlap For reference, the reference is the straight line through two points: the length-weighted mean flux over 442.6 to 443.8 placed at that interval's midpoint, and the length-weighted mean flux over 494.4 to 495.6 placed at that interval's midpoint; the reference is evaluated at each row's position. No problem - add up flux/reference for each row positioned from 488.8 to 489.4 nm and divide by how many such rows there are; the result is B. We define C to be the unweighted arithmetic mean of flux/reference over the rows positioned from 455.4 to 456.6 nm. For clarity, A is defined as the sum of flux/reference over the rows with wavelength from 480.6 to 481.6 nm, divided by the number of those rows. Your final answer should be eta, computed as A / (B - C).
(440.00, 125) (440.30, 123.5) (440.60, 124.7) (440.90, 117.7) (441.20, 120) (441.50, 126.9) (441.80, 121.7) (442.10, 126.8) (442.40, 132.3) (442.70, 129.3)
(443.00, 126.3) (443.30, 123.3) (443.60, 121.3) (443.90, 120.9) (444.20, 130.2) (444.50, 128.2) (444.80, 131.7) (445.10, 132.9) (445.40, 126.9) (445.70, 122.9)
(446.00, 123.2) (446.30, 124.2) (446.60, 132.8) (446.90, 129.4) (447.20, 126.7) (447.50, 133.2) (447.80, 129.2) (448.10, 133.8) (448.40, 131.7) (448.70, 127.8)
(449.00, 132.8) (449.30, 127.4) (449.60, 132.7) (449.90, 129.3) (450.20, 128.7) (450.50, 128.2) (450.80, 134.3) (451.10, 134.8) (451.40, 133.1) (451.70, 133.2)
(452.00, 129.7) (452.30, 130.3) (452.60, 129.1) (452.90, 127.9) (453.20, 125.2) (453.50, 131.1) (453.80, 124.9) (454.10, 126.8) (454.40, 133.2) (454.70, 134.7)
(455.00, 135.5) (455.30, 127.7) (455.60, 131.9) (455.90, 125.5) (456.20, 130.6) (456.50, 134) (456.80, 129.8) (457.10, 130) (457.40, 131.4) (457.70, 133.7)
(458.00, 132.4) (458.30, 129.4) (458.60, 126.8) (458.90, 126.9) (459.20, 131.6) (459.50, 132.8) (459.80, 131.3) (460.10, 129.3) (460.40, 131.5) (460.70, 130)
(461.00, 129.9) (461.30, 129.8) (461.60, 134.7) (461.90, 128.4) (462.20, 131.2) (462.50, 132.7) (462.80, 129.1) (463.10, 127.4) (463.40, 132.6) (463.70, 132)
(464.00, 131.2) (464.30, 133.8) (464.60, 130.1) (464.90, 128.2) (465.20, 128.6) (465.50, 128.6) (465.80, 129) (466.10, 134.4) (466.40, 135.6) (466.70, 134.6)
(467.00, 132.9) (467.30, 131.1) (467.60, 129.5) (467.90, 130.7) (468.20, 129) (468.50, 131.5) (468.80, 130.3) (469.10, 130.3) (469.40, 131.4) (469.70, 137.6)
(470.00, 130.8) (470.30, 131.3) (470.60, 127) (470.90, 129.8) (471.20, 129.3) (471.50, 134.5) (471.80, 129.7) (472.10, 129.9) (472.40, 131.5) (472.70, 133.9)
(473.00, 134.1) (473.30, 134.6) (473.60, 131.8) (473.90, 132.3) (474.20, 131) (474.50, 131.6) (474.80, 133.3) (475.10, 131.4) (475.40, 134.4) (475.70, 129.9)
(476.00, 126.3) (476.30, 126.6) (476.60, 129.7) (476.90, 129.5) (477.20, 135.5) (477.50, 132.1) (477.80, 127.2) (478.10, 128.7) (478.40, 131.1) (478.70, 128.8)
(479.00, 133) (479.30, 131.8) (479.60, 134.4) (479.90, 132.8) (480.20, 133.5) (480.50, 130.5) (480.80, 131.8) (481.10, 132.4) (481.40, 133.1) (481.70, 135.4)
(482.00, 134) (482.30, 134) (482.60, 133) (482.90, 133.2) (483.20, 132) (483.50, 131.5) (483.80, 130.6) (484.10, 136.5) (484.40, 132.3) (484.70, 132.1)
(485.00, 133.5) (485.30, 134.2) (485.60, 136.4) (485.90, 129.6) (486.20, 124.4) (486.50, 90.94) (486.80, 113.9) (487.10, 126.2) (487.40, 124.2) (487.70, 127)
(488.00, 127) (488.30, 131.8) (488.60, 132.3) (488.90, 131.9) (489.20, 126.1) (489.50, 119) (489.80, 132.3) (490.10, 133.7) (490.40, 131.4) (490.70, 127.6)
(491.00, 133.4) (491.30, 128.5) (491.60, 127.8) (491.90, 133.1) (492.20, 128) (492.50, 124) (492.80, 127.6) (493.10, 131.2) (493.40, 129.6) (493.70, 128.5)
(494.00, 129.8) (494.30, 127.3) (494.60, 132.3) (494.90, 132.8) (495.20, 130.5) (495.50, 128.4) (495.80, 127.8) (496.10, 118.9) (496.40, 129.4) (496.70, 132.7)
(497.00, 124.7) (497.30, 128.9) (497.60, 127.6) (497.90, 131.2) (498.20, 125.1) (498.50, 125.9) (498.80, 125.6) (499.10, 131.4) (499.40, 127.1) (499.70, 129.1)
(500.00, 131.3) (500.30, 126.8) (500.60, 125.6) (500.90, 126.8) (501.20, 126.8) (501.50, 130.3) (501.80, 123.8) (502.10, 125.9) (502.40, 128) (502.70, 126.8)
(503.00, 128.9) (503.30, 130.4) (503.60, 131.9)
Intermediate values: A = 1.02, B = 0.991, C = 1.03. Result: -24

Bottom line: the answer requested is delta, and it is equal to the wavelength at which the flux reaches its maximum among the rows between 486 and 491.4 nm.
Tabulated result 490.10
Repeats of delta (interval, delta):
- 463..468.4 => 466.40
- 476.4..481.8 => 477.20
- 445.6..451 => 450.80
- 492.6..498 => 494.90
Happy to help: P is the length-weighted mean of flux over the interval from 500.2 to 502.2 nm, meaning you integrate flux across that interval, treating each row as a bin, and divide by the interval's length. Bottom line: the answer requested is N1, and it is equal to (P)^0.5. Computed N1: 11.25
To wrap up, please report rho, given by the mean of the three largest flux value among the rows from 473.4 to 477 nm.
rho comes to 133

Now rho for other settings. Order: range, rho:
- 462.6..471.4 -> 136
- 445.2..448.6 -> 133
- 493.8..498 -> 133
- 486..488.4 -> 129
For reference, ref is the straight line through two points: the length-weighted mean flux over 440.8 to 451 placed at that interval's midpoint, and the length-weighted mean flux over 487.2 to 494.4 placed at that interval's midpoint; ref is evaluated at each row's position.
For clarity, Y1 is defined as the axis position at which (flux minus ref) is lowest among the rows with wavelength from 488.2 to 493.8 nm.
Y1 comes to 489.50 nm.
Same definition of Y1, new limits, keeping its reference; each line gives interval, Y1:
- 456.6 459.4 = 458.60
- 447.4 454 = 453.80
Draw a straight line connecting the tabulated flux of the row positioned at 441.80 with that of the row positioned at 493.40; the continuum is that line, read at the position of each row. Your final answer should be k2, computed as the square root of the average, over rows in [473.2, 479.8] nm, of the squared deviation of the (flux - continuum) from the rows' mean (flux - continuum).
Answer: 2.6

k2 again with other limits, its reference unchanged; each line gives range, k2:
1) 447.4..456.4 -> 3.1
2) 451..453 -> 2.4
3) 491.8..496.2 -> 3.6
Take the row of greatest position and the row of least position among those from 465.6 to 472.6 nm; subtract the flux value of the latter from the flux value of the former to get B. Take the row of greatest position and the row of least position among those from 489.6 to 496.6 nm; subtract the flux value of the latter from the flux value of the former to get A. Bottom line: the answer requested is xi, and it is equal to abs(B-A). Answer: 5.4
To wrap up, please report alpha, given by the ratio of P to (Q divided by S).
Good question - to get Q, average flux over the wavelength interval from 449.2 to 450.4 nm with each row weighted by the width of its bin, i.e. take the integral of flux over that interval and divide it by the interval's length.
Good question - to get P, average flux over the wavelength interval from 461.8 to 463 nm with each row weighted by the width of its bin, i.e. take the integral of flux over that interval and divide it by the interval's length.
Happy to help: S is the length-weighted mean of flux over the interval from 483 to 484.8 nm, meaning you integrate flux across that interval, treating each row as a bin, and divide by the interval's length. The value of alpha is 133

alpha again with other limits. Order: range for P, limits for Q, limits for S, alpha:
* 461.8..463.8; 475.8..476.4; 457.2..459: 134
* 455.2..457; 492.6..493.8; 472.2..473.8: 134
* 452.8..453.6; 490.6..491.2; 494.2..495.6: 128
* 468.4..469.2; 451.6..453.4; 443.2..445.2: 128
